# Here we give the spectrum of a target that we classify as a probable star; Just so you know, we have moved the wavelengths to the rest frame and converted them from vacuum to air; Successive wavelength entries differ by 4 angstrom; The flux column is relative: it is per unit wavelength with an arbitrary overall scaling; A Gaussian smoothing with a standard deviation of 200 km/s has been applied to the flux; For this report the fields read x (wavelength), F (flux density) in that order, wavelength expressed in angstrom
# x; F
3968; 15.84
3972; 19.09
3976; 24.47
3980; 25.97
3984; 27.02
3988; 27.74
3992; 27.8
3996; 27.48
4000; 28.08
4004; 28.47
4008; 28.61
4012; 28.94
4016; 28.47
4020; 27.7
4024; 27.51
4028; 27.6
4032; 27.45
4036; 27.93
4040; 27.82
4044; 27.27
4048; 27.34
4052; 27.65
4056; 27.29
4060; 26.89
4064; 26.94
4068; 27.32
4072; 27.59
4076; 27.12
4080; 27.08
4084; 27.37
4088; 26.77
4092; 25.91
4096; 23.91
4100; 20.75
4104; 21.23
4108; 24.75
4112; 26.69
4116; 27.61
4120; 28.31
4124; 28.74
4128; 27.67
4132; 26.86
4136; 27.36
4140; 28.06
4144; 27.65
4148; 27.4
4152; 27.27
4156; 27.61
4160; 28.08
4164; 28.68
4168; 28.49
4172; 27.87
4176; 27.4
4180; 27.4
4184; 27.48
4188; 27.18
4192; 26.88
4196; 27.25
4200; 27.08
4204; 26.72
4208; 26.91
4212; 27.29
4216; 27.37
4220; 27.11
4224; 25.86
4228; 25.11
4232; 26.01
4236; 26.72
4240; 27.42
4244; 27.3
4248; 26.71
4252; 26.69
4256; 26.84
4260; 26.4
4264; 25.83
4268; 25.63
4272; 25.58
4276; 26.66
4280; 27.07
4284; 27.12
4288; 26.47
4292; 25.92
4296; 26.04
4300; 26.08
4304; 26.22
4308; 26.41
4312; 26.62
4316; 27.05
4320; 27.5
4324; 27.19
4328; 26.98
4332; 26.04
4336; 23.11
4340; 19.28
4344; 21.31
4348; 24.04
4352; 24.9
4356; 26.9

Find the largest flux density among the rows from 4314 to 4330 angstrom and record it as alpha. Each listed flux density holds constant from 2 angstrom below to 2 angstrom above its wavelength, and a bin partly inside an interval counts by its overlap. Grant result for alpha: 27.5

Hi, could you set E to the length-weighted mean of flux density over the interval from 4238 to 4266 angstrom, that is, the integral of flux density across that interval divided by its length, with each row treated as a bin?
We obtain 26.7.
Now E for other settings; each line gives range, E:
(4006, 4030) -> 28.1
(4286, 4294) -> 26.2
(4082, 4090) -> 27.1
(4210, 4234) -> 26.5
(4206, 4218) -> 27.2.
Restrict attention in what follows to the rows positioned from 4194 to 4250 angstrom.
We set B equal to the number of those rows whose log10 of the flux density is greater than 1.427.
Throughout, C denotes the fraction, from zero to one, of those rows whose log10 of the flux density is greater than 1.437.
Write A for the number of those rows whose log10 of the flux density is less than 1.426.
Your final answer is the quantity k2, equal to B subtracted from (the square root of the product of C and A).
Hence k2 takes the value -7.3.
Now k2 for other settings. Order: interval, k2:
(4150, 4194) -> -11.0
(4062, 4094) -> -6.5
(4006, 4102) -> -19.8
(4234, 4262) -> -2.6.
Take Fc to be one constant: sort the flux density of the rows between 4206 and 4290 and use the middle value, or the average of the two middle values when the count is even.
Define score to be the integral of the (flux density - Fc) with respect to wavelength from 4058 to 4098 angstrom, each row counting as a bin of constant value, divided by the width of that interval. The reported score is -0.02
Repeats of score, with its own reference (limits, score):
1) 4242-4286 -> -0.18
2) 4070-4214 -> 0.19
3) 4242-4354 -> -0.89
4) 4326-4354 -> -3.04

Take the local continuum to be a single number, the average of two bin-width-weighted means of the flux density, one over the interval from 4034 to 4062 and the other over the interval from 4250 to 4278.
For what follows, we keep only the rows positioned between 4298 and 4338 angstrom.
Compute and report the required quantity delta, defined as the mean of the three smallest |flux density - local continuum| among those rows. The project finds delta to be 0.19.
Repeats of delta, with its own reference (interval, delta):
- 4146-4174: 0.58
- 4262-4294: 0.23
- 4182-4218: 0.08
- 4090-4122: 0.62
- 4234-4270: 0.09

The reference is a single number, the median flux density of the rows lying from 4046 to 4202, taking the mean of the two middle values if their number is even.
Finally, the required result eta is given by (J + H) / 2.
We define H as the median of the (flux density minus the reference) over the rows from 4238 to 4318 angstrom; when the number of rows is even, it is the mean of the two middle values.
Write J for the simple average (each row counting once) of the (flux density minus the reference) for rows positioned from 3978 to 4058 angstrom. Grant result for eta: -0.21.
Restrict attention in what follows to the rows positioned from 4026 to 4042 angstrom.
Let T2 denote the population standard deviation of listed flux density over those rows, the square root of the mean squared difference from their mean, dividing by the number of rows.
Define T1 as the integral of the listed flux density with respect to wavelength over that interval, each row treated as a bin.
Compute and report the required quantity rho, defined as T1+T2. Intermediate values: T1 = 443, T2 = 0.187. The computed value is 443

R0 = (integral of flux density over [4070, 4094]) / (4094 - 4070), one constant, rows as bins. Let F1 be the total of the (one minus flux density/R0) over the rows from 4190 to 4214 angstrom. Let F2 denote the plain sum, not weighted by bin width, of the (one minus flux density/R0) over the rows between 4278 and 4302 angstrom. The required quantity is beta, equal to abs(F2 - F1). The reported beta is 0.13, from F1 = -0.01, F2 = 0.12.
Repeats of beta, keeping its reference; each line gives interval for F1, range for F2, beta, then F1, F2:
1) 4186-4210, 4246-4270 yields 0.15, -0.01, 0.14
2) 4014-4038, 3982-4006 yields 0.00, -0.18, -0.18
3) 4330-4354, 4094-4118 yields 0.23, 0.86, 0.63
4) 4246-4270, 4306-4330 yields 0.14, 0.14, 0.00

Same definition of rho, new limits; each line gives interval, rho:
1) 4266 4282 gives 420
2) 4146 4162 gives 442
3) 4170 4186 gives 441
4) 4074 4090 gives 434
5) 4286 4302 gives 418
